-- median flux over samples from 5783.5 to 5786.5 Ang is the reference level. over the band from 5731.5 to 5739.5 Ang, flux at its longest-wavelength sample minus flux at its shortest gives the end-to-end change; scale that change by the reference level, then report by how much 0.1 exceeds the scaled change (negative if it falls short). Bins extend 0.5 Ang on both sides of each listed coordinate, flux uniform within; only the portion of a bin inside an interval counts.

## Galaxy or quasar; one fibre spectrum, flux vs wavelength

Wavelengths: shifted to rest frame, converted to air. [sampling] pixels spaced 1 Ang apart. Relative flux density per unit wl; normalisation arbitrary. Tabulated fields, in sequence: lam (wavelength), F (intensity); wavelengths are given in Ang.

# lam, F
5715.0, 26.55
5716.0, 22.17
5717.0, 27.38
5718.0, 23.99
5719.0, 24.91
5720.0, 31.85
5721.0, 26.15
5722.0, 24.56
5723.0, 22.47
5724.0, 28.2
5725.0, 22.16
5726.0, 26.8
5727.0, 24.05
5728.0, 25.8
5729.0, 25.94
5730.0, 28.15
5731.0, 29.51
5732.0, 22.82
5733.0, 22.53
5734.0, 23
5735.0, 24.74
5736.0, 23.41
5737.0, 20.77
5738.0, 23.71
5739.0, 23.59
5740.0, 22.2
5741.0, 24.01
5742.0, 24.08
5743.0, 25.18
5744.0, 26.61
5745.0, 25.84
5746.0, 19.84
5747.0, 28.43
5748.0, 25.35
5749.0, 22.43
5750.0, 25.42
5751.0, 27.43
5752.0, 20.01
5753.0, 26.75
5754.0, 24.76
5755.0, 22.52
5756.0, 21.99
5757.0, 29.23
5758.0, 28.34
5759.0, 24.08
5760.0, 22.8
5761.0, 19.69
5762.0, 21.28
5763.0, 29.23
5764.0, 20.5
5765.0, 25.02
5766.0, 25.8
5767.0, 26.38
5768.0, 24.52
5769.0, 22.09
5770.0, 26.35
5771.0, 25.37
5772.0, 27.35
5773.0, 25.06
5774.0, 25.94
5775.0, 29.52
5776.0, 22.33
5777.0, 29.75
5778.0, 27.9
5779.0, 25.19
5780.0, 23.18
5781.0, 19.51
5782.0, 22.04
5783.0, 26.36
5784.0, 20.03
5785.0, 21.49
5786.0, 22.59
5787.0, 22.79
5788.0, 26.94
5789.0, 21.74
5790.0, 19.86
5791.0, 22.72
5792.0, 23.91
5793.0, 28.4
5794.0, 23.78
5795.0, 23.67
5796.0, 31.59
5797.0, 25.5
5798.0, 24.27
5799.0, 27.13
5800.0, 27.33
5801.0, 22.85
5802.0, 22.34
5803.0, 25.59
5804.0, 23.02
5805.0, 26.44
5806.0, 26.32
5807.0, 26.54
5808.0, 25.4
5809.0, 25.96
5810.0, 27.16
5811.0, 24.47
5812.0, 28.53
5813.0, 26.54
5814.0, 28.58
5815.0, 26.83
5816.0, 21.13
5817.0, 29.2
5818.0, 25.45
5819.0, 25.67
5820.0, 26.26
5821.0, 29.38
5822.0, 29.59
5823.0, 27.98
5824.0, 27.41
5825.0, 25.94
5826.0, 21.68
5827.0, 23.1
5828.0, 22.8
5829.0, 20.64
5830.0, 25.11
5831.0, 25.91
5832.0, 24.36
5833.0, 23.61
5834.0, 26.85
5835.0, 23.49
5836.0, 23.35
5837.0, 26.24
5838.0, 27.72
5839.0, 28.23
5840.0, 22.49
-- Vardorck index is 0.06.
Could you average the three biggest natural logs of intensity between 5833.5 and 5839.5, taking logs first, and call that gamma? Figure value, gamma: 3.32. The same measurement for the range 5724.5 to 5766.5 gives 3.38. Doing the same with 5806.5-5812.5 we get 3.31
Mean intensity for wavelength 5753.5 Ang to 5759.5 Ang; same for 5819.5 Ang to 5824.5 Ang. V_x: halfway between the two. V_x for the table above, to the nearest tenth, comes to 26.6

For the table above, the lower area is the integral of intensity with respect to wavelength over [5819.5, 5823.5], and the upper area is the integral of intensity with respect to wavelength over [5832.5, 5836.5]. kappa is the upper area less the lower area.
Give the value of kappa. -16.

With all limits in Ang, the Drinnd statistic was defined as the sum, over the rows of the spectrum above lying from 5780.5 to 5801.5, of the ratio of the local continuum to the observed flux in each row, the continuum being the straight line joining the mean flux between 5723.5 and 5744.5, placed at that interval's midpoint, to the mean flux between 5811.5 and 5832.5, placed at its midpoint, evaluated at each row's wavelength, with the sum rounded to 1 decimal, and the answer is 22.5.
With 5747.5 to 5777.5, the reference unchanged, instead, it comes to 30.5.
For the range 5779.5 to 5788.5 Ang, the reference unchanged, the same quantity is 10.1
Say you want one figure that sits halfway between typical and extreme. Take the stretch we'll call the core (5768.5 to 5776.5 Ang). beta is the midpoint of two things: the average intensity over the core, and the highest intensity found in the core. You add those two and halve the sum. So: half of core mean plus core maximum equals 27.5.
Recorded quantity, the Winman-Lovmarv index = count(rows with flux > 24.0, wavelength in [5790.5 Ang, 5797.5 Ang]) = 3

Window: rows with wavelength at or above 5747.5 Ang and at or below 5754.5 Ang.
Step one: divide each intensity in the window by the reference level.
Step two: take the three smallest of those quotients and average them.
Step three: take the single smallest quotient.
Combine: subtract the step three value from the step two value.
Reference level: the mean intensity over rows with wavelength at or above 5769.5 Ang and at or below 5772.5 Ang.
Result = 0.091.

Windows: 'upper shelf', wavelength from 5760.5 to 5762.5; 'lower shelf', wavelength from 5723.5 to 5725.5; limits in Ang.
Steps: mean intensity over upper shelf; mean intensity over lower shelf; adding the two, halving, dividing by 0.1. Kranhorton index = 228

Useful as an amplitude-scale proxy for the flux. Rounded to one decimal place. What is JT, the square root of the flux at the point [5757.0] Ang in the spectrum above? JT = 5.4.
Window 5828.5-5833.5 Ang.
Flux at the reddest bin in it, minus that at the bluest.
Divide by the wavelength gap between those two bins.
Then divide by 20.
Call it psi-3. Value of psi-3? 0.037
